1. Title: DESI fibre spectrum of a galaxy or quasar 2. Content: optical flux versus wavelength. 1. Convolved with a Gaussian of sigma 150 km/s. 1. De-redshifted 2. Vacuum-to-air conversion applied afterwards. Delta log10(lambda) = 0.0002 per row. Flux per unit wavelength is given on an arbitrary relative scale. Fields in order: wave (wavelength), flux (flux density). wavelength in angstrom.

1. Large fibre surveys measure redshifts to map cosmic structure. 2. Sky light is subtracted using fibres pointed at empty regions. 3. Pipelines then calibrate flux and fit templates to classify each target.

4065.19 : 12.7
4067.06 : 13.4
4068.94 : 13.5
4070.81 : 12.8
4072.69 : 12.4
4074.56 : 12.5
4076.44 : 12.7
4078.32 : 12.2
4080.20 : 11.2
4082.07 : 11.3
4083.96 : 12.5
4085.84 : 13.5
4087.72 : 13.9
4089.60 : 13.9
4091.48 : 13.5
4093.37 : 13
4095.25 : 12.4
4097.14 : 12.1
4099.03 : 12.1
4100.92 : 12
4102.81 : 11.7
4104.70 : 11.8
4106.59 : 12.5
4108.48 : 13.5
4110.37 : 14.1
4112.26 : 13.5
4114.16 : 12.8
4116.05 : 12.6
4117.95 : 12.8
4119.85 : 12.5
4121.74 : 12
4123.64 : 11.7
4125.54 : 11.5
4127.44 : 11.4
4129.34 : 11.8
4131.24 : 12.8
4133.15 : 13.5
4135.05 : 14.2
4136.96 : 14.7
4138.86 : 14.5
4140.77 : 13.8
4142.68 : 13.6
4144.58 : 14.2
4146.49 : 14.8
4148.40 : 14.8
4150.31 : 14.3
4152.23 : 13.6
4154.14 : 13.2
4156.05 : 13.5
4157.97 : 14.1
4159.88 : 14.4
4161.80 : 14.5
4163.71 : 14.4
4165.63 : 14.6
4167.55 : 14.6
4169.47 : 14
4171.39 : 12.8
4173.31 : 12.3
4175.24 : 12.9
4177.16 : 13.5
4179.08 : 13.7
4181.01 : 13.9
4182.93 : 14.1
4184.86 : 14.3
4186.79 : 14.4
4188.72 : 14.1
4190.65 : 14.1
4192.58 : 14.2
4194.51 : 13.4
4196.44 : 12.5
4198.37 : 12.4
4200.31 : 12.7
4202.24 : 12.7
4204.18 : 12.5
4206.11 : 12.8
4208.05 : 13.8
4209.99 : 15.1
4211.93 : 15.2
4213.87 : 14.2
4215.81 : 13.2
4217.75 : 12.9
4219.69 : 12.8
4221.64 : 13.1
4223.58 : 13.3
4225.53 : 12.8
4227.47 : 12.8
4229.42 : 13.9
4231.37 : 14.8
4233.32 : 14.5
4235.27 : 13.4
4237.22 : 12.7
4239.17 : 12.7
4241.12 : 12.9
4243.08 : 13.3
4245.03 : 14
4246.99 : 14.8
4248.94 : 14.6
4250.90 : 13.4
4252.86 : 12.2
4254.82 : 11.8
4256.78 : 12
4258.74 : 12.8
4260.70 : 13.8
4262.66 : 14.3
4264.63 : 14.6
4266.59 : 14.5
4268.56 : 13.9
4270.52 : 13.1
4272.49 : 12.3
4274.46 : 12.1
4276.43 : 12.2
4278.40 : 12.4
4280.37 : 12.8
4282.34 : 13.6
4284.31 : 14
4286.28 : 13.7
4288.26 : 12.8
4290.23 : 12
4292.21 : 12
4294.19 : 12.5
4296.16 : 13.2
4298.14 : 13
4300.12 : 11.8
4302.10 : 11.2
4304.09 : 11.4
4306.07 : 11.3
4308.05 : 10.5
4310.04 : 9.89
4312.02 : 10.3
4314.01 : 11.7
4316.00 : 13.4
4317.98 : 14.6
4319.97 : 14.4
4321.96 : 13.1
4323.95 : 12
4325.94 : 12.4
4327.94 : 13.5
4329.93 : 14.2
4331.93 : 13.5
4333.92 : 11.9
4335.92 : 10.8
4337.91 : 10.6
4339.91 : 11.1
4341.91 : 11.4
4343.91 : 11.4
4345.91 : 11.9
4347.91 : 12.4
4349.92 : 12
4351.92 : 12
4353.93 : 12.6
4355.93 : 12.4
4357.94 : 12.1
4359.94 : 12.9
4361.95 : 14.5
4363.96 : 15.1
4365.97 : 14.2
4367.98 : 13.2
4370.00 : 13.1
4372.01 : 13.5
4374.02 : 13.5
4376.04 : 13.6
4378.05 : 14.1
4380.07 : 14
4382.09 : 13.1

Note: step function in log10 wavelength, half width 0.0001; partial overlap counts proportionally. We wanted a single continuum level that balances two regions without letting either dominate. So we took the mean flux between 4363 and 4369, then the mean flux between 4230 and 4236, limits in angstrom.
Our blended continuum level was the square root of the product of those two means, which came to 14.2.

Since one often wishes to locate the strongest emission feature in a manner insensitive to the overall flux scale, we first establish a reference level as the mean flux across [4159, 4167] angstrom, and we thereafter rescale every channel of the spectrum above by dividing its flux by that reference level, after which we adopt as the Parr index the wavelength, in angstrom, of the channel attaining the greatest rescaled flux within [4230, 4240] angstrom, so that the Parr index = 4231.37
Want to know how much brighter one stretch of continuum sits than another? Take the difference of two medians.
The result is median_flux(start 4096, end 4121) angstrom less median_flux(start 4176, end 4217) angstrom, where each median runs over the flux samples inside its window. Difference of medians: -1.3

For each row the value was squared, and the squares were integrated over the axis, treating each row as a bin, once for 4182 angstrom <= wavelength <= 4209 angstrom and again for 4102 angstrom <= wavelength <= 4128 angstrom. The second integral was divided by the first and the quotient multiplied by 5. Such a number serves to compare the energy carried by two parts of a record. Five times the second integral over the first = 4.2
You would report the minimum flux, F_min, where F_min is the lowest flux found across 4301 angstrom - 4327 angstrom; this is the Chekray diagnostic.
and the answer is 9.89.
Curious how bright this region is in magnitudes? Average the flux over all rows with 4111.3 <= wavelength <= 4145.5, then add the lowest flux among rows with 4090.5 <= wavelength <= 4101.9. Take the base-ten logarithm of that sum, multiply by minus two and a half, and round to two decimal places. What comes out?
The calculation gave -3.49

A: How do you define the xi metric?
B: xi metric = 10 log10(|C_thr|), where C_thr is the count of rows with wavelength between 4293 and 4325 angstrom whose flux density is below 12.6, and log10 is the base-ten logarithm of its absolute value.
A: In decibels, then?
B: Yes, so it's 10.0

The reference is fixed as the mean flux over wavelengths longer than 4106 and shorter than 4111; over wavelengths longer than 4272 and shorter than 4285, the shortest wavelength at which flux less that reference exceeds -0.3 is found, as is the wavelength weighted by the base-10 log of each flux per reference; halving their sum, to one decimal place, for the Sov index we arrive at 4278.4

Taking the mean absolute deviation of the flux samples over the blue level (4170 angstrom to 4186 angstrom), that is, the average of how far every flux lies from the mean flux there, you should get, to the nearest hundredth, 0.58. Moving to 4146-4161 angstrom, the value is 0.49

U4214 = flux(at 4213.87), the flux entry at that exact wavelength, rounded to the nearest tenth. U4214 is 14.2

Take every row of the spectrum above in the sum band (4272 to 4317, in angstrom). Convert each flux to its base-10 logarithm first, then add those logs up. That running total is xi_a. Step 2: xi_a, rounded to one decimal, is 24.9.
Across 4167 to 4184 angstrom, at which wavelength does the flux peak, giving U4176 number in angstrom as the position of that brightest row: 4167.55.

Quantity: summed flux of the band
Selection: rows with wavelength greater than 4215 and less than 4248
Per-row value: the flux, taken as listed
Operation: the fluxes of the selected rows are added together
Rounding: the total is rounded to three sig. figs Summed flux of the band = 228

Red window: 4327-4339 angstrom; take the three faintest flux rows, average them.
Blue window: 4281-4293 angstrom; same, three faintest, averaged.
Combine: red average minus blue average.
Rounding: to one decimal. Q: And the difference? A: -1.2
